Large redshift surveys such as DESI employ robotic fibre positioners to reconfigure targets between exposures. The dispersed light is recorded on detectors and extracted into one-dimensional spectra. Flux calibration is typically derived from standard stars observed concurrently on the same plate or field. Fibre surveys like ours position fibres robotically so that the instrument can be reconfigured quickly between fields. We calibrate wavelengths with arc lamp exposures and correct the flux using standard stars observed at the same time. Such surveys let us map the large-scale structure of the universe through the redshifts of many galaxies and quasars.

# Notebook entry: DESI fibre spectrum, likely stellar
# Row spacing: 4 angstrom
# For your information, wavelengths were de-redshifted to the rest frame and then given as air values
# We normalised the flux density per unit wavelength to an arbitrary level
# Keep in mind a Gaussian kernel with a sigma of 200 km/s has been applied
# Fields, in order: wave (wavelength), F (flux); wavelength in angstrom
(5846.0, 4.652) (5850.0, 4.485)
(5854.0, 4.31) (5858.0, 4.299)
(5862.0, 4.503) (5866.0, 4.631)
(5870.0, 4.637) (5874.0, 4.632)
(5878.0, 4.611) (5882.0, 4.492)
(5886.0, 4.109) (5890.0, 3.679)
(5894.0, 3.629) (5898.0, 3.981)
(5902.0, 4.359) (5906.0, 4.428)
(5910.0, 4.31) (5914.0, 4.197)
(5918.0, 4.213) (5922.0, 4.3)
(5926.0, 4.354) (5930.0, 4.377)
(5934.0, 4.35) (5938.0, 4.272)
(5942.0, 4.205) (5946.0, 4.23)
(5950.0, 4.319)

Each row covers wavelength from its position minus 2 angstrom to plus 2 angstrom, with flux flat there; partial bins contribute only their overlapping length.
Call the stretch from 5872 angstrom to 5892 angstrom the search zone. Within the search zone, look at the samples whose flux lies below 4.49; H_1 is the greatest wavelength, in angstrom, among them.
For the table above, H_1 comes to 5890.0 angstrom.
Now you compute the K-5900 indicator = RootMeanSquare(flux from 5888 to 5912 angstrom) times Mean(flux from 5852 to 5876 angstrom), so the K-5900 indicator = 18.4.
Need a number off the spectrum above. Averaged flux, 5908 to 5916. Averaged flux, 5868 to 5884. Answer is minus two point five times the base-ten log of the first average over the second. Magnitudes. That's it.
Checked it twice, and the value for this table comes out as 0.083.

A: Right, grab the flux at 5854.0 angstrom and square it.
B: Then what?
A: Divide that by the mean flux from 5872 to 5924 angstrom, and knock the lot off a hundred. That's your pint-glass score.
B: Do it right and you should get 95.6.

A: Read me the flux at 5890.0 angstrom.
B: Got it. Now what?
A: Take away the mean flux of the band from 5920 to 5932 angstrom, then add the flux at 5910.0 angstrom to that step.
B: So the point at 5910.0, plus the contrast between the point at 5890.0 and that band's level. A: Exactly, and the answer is 3.6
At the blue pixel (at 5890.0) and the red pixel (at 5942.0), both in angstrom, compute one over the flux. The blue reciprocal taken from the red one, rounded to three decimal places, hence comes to -0.034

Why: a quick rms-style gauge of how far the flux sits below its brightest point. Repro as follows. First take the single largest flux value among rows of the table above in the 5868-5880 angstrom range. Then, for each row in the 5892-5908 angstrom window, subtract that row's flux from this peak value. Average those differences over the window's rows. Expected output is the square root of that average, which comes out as 0.73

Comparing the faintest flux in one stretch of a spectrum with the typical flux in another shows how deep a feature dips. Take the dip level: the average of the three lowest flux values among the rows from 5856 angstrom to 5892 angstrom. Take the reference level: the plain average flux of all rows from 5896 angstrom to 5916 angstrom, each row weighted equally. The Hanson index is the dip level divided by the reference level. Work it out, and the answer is 0.95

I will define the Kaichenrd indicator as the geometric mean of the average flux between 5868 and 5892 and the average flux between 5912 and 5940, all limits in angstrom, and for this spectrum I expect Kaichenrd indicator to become 4.33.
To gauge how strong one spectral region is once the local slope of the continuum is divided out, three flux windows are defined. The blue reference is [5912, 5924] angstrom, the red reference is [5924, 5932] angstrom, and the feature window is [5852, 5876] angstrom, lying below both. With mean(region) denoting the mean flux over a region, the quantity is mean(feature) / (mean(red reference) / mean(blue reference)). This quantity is 4.37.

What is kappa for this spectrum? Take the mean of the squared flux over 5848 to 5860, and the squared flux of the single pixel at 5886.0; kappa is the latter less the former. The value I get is -2.2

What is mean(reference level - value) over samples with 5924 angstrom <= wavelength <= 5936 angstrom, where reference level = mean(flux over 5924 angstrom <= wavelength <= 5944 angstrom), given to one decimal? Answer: 0.0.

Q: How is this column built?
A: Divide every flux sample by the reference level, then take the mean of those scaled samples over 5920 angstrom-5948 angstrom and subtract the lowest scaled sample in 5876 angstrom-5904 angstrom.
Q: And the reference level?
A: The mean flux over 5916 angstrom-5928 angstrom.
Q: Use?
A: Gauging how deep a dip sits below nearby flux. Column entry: 0.16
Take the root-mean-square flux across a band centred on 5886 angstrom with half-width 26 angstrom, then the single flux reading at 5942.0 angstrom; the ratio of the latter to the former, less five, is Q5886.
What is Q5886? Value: -4.03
